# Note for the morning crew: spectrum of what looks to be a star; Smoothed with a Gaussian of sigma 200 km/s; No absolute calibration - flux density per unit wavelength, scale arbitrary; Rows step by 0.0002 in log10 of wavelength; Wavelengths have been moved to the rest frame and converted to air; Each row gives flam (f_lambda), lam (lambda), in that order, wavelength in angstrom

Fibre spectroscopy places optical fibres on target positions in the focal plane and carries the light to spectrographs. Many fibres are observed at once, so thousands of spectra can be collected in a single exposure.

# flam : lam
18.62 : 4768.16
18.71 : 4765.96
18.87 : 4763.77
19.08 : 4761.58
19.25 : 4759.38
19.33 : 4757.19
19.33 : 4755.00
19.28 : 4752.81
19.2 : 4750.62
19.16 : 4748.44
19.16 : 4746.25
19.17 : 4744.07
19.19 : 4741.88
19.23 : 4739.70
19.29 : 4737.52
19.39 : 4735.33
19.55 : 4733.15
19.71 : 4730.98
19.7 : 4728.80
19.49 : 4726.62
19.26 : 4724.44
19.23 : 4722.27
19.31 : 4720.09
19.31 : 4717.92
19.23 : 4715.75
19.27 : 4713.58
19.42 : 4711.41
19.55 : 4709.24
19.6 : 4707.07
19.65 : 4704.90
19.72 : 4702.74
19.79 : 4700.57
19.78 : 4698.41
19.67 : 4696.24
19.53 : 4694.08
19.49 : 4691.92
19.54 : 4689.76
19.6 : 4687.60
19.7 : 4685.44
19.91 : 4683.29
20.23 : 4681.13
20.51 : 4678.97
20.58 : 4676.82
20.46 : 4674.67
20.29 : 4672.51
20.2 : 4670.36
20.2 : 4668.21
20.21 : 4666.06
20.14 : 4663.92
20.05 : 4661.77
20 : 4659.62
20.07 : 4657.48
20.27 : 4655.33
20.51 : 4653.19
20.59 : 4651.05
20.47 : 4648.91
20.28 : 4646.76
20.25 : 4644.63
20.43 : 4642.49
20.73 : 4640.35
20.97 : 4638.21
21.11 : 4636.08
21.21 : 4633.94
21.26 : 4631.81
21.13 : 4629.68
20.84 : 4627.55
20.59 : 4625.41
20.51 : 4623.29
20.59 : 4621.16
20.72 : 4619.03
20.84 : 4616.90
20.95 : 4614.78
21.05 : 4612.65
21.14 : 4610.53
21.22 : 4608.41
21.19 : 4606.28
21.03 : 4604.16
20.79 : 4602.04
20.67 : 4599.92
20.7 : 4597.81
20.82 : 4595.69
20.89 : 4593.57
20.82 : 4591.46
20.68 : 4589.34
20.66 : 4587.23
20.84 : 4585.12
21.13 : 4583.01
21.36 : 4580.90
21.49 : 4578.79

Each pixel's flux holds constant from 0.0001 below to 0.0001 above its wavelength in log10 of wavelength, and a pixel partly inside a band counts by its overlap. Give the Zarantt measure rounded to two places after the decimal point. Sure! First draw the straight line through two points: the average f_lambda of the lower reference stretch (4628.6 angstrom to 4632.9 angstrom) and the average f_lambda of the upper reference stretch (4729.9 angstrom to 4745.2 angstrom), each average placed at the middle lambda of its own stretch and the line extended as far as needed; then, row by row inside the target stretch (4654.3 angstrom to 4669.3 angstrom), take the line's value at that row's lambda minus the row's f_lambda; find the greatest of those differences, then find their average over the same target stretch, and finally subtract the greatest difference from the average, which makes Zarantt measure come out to -0.17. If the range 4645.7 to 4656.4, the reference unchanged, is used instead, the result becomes -0.22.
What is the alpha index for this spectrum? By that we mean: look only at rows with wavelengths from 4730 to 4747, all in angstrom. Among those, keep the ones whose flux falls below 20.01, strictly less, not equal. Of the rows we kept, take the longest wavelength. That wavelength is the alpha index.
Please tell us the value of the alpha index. 4746.25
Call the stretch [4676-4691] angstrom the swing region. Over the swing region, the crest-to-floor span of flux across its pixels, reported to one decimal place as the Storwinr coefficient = 1.0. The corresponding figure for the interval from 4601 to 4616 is 0.4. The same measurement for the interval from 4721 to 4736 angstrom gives 0.5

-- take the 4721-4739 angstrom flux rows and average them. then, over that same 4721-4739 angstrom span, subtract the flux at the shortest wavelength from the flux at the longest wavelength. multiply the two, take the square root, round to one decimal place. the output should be 1.1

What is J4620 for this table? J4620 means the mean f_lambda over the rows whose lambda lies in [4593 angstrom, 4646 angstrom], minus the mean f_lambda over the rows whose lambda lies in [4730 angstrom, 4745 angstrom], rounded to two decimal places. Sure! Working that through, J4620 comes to 1.50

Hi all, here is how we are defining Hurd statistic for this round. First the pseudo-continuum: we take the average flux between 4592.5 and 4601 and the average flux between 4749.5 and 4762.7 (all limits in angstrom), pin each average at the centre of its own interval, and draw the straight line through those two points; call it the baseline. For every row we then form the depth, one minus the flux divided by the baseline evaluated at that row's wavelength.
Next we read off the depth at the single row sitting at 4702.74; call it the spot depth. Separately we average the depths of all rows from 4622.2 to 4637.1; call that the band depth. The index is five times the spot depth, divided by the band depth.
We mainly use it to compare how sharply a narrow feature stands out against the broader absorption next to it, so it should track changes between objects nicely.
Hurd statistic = -0.4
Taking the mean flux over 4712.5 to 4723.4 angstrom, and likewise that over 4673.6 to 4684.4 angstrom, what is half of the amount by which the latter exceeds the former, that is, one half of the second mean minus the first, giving 0.53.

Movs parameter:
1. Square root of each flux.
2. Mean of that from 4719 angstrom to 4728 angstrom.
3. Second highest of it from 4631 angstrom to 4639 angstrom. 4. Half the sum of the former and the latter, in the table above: 4.50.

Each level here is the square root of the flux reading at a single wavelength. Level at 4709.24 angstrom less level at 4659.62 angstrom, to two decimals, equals -0.05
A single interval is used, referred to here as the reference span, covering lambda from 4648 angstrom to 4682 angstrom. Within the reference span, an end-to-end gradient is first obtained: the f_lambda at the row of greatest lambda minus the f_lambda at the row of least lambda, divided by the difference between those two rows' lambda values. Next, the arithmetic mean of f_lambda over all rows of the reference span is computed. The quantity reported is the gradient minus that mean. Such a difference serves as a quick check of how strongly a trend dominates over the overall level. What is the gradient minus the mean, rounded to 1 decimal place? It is -20.3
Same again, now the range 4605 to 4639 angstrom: -21.0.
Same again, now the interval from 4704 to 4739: -19.4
